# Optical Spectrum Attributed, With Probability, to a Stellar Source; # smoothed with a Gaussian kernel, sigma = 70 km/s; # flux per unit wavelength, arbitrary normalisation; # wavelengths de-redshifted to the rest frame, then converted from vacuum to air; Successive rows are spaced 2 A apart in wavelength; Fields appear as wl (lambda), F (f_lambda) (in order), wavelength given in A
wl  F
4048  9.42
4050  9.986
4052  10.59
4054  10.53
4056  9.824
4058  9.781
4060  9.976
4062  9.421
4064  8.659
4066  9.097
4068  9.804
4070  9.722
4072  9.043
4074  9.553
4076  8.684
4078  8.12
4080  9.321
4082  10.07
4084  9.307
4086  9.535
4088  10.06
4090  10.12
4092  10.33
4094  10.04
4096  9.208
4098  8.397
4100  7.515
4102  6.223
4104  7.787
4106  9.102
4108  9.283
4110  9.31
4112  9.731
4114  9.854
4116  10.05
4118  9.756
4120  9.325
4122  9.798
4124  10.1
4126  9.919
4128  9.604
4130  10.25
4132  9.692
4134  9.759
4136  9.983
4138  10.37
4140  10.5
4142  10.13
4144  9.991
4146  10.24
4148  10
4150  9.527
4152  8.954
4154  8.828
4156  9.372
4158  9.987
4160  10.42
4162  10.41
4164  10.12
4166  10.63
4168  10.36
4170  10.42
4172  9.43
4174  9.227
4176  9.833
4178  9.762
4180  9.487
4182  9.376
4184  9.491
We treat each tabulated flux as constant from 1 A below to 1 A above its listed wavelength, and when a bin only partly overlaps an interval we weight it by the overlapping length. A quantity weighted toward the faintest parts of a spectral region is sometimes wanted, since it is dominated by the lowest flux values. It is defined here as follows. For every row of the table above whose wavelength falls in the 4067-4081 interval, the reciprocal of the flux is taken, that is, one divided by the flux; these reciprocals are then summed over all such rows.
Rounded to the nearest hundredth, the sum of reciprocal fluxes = 0.77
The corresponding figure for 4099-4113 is 0.85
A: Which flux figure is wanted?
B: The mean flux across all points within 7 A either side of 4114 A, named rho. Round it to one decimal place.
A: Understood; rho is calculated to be 9.6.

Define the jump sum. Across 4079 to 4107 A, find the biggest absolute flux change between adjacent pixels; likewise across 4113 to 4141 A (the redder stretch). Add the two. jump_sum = 2.2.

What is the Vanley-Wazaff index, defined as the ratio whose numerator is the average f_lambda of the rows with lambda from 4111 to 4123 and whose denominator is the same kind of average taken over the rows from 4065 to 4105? 1.07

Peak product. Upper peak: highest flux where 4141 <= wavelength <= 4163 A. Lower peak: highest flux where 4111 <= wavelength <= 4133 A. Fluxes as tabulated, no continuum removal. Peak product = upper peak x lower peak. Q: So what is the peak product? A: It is 107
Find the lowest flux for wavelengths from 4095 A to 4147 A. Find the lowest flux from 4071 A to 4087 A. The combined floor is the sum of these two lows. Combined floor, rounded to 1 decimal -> 14.3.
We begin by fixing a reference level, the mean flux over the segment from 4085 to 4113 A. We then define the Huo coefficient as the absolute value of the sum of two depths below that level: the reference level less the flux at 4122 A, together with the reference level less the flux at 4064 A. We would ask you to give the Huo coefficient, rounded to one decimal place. 0.4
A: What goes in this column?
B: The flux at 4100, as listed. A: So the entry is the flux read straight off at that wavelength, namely 7.515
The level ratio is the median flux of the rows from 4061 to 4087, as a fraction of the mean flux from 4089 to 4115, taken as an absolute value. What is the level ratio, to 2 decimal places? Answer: 1.04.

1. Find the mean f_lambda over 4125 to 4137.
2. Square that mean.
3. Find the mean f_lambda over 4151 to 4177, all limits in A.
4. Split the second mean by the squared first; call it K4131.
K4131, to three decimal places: 0.101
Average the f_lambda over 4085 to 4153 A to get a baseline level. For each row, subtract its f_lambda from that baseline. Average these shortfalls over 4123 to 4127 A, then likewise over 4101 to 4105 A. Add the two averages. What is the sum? 2.1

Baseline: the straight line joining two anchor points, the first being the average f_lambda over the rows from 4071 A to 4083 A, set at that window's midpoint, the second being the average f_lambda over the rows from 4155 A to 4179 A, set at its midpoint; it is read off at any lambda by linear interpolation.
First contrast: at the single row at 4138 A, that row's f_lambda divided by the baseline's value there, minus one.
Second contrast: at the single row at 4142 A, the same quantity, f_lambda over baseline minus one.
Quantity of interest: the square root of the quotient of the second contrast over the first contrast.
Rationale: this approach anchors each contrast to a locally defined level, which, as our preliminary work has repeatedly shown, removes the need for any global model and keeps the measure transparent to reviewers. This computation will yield 0.76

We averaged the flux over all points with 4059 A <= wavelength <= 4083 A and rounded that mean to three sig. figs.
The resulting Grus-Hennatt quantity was 9.29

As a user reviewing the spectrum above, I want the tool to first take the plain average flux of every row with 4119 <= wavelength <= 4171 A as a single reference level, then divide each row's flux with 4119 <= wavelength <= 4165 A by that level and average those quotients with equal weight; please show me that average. 0.99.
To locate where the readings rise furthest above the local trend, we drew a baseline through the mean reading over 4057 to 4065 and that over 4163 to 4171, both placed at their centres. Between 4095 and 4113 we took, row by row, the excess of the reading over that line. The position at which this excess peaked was 4112 A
